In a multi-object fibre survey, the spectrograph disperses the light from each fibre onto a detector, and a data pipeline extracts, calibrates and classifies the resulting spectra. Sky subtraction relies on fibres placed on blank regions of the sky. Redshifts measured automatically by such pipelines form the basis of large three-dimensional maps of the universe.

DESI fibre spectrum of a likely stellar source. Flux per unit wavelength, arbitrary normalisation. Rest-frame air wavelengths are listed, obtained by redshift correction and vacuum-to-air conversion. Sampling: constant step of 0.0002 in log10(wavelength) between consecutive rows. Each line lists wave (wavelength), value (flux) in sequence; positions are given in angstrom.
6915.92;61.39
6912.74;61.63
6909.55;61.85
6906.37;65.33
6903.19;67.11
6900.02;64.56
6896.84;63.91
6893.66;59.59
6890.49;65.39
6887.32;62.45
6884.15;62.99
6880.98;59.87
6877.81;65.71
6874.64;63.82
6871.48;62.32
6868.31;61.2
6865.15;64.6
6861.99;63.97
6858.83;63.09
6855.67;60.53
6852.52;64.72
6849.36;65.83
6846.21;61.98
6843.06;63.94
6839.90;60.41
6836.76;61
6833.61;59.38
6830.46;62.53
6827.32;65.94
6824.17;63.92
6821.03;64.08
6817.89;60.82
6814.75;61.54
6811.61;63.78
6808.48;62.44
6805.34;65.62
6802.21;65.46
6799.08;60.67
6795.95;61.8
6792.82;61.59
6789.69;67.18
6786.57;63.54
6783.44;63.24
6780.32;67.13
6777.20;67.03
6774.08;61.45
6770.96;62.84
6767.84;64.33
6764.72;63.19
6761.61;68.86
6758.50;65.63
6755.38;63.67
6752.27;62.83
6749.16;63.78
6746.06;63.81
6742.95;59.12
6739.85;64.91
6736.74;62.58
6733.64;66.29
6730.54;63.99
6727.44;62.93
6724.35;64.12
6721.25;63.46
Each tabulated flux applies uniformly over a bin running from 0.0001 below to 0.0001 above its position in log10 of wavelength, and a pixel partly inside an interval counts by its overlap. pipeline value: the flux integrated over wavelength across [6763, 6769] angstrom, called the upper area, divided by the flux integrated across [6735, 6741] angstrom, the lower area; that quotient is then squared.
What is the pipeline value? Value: 1.01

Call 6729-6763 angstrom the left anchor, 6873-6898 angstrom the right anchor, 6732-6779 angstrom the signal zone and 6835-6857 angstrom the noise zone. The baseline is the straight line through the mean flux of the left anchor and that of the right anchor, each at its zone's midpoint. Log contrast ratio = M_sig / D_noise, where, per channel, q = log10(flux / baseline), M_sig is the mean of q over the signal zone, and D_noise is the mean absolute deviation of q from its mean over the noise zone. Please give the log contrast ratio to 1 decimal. 0.0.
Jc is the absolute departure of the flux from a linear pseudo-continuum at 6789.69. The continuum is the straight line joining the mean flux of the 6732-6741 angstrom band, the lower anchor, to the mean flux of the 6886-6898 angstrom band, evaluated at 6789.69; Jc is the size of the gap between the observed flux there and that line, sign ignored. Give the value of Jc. 3.2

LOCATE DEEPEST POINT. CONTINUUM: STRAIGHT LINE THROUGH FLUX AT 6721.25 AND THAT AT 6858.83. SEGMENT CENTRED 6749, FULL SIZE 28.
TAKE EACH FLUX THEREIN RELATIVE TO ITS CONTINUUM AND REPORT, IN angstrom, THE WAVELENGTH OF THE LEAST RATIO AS 6742.95 angstrom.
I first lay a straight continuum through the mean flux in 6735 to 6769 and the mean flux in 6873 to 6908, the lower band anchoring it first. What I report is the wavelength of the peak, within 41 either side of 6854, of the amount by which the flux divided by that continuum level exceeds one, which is 6827.32 angstrom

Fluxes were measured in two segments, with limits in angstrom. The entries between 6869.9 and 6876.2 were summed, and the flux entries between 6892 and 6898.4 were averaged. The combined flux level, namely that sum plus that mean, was 188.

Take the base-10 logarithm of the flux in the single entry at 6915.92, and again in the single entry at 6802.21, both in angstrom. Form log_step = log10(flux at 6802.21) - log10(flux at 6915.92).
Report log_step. 0.03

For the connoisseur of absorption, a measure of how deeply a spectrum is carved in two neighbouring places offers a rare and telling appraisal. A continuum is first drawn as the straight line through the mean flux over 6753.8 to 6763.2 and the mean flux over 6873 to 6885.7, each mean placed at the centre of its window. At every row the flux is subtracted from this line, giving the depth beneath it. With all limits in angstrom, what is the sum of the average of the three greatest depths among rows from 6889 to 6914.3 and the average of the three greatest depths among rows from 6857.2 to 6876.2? 3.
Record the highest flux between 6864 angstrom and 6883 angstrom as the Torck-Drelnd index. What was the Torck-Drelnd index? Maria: 65.71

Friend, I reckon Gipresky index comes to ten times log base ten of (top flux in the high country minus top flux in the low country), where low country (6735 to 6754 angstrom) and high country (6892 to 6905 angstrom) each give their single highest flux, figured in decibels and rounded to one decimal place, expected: 3.4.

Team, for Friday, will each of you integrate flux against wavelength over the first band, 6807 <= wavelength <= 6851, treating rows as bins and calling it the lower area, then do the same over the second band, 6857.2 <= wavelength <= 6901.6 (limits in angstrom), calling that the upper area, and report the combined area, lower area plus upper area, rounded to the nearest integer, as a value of 5559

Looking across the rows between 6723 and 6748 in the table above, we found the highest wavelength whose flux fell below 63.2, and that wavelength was 6742.95 angstrom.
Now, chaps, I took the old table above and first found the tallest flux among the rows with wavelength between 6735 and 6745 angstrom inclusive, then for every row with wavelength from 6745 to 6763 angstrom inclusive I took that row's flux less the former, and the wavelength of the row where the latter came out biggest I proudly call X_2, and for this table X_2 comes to 6761.61 angstrom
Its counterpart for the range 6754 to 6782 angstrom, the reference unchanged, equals 6761.61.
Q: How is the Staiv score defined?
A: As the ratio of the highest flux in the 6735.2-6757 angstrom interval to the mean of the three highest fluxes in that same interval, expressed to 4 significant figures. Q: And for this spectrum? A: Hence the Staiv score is 1.012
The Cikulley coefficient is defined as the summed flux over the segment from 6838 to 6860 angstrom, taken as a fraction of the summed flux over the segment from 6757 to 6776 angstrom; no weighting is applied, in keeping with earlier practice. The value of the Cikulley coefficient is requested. 1.1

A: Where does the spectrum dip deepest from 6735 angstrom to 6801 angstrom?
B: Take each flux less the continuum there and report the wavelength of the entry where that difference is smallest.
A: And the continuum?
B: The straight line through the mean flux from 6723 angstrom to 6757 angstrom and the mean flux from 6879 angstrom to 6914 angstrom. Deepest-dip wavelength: 6742.95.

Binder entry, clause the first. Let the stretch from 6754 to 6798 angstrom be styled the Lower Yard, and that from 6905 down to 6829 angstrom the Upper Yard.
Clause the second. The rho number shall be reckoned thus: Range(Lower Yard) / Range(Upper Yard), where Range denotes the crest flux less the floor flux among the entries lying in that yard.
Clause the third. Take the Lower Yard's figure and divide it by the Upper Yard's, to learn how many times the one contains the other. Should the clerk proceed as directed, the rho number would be 0.96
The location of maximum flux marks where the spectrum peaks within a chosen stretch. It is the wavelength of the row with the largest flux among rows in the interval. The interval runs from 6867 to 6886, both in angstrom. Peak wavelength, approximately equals 6877.81 angstrom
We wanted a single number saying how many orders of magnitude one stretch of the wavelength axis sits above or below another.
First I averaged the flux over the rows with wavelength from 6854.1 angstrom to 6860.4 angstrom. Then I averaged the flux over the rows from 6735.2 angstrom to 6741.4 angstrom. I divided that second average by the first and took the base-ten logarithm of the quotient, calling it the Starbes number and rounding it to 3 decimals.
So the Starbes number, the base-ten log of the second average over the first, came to 0.013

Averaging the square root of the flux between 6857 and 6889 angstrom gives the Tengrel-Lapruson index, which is 7.94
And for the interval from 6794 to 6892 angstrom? 7.93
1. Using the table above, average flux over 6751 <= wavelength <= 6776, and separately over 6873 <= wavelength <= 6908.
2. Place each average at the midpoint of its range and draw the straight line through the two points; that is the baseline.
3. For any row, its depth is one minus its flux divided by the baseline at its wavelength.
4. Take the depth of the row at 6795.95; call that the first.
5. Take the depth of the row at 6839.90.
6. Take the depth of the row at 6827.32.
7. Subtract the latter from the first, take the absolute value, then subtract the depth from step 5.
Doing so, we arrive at 0.01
